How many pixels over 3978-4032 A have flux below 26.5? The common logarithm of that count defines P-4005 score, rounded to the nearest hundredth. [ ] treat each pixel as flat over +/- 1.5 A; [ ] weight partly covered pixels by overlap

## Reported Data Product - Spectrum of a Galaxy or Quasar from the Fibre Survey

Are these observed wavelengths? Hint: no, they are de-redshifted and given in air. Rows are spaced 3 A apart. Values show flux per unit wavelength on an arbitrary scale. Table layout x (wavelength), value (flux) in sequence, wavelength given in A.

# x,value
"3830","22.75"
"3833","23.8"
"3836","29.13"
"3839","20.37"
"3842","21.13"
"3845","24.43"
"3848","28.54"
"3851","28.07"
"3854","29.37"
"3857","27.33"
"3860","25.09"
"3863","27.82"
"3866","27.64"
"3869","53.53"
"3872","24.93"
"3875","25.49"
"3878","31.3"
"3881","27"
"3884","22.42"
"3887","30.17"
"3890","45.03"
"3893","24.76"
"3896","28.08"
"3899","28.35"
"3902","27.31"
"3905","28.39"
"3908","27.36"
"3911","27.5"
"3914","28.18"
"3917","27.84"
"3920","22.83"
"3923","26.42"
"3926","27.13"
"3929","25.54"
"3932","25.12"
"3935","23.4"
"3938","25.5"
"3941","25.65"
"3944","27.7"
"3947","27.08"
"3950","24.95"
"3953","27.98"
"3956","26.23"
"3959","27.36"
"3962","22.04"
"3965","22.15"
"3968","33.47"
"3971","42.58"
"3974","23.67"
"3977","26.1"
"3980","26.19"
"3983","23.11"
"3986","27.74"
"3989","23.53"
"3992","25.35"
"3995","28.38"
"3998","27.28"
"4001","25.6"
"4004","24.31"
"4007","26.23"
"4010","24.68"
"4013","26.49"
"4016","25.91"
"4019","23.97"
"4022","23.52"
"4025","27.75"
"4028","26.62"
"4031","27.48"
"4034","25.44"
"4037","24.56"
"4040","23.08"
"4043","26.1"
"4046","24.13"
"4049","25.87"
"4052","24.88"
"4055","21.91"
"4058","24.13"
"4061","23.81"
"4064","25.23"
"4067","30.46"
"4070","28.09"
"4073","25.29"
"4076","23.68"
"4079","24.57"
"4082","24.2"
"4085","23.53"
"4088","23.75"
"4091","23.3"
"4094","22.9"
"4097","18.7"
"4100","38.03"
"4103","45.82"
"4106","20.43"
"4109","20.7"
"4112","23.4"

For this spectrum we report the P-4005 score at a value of 1.08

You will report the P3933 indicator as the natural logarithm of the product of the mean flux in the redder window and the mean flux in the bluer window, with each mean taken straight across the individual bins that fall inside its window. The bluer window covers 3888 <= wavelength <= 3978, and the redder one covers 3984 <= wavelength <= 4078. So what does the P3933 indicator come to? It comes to 6.555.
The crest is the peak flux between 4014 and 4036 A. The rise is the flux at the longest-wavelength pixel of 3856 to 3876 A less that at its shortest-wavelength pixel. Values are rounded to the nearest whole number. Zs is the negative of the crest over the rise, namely 15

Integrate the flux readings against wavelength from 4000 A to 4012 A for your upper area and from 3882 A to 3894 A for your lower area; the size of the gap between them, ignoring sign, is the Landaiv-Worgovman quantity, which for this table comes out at 65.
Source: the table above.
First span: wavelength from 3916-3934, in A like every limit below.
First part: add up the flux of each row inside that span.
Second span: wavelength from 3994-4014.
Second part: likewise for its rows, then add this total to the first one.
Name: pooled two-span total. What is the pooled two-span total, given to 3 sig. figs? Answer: 338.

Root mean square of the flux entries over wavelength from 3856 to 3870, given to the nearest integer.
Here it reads 34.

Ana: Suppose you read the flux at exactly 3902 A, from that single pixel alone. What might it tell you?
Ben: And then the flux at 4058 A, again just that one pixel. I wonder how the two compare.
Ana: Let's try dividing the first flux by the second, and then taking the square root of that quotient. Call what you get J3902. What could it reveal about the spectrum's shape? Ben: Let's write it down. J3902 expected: 1.06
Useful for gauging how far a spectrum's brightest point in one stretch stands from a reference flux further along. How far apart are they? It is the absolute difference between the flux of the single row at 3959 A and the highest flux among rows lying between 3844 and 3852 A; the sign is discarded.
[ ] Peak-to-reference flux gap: 1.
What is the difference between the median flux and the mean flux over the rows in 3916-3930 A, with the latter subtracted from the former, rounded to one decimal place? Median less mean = 0.5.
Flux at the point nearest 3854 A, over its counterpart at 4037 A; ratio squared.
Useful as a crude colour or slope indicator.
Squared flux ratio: 1.4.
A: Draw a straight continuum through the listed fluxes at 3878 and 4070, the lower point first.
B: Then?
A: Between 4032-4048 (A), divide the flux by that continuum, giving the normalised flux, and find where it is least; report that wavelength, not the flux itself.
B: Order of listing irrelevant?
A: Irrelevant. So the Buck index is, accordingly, 4040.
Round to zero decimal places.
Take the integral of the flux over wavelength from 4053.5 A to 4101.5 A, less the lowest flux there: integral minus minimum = 1186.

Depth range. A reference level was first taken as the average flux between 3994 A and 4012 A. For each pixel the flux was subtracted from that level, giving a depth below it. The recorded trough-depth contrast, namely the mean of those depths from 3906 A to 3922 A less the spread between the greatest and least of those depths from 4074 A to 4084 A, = -1.6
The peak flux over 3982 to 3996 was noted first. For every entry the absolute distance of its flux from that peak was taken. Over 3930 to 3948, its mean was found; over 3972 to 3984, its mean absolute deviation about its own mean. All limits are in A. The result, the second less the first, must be -1.3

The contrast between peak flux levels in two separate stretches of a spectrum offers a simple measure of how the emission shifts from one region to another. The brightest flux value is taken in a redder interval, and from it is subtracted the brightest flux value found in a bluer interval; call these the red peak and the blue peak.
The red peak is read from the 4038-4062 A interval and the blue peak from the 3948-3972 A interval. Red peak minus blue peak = -16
